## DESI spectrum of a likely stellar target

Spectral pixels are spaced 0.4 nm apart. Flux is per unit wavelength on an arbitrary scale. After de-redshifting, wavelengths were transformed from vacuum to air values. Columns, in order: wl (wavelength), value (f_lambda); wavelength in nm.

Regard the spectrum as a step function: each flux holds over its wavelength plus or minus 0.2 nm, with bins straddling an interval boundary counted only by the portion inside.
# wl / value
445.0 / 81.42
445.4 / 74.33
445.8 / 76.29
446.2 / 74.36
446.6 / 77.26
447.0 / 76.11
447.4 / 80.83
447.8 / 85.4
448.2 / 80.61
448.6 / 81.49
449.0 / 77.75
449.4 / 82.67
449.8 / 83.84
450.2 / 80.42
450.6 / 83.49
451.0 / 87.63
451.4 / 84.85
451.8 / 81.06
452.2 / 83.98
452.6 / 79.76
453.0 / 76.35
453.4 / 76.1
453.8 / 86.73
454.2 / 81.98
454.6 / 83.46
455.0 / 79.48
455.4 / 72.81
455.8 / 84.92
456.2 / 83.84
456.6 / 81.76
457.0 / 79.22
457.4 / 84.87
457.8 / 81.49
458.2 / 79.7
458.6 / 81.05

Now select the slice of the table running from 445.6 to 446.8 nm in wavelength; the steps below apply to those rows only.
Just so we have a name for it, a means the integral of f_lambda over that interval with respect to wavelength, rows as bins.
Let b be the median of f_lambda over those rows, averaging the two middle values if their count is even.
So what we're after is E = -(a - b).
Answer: -14.9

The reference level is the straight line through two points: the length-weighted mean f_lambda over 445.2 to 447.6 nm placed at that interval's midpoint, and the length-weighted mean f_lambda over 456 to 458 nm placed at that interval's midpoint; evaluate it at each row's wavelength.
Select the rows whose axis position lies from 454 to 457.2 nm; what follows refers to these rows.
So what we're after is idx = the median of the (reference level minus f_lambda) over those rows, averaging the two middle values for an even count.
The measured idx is -0.5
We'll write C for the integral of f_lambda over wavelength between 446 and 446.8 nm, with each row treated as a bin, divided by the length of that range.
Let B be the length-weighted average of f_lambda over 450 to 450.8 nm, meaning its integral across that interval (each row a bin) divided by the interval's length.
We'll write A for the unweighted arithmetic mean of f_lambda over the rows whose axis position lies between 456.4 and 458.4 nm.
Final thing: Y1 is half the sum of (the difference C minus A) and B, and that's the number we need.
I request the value 38.2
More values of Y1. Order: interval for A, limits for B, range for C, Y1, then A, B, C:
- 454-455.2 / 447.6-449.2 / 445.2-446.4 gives 37.3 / 81.6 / 81.3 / 75.0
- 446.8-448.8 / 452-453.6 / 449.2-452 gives 40.8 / 80.9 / 79.0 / 83.4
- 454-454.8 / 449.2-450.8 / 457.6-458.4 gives 40.2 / 82.7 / 82.6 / 80.6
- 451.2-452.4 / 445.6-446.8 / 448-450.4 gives 36.9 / 83.3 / 76.0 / 81.1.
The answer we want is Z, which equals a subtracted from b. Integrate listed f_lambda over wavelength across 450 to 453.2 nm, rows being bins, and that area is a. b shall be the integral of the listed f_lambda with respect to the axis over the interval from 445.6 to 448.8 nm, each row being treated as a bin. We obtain -10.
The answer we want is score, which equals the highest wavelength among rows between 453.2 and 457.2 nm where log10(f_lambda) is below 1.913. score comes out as 457.0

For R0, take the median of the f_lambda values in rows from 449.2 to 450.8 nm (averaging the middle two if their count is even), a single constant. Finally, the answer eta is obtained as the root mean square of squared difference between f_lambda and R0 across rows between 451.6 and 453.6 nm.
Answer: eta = 30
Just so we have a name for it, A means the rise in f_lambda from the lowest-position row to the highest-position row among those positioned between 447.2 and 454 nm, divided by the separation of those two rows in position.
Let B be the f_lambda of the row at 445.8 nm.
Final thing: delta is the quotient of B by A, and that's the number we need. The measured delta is 83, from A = 0.9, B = 76.29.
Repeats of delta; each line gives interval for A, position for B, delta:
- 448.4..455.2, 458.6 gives -258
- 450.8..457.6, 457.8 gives -189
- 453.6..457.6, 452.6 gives -154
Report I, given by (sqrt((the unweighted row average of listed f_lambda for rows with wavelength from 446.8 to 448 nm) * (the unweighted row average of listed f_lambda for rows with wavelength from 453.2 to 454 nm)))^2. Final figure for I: 6577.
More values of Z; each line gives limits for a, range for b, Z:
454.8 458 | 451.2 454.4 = 1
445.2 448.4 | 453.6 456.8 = 12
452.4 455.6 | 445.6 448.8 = -2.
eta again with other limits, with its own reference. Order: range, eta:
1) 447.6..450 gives 12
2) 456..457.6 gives 8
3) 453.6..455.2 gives 9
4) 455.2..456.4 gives 61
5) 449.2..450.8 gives 4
